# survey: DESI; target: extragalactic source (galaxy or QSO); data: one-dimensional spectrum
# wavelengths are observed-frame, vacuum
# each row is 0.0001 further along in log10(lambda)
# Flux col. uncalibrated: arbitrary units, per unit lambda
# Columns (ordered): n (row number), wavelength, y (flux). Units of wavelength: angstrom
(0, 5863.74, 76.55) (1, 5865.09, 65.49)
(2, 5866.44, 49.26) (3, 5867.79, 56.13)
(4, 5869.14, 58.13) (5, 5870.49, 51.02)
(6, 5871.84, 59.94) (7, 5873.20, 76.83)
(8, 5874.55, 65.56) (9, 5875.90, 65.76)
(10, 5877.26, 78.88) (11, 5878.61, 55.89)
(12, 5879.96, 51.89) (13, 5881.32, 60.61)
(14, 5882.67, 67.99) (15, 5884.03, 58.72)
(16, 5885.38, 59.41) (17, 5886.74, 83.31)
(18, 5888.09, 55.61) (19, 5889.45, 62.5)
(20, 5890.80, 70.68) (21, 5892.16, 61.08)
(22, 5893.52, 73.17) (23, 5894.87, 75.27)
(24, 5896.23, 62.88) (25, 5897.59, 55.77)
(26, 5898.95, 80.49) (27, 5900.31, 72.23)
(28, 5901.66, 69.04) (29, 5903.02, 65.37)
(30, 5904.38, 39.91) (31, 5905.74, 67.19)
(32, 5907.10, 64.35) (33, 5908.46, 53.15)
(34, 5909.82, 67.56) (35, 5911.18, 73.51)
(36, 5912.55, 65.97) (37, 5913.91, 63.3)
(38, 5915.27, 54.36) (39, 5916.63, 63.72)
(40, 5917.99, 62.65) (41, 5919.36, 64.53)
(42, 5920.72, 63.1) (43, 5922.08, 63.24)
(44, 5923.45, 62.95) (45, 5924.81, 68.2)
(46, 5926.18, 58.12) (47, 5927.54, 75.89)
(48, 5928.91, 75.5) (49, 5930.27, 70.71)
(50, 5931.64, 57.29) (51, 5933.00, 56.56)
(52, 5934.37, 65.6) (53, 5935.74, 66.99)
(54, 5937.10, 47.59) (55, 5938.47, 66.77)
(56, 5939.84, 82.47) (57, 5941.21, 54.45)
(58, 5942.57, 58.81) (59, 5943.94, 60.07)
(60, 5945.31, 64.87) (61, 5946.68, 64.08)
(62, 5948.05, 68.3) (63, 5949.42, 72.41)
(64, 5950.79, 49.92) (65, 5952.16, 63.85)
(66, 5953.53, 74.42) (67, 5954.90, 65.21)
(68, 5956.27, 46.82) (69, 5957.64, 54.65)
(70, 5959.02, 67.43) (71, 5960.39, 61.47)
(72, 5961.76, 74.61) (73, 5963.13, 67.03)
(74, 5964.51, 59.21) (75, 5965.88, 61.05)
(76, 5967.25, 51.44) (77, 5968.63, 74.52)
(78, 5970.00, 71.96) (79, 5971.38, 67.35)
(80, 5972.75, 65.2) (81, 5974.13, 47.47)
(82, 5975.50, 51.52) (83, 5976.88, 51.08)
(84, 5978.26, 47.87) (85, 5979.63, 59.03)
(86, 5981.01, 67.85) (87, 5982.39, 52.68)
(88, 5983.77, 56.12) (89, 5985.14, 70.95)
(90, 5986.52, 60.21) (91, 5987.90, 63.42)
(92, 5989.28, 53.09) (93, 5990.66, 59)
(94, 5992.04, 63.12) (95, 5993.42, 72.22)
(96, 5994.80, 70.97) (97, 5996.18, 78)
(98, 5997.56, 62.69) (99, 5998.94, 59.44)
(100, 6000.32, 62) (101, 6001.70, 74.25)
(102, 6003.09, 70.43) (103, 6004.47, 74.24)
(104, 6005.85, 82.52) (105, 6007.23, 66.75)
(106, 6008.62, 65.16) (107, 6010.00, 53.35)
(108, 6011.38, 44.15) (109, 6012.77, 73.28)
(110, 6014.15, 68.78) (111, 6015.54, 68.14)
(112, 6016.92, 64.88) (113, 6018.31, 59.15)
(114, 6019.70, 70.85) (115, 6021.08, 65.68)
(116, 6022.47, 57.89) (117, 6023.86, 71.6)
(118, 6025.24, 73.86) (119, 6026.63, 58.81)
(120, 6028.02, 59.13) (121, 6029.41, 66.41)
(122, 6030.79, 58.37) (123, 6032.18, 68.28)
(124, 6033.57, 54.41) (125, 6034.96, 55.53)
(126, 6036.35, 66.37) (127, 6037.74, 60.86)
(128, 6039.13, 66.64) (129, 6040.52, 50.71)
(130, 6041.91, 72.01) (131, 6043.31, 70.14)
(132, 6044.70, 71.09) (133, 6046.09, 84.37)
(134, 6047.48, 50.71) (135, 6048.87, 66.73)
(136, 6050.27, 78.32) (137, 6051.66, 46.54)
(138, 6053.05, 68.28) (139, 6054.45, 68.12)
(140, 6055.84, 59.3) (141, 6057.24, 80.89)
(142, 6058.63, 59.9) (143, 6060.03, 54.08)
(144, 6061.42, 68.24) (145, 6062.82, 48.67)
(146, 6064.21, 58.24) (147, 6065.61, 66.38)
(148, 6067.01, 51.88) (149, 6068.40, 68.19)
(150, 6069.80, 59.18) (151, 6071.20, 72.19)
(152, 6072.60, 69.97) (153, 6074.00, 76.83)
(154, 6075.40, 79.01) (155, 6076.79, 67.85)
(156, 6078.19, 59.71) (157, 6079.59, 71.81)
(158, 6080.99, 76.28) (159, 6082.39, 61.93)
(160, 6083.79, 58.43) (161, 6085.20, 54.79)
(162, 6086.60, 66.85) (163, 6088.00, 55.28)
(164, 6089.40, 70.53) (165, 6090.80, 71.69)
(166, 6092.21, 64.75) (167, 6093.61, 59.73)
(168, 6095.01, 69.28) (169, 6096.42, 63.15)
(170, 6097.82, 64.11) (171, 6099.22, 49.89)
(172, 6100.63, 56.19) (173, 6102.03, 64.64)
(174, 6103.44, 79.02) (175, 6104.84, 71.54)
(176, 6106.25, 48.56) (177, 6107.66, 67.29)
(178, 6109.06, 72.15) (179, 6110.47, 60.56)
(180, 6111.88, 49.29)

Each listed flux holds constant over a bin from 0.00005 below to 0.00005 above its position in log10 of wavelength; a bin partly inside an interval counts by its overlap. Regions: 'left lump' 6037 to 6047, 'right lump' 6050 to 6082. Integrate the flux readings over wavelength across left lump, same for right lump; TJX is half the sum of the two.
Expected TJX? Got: 1385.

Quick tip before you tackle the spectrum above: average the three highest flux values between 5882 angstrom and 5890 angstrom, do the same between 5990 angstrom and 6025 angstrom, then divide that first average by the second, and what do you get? 0.91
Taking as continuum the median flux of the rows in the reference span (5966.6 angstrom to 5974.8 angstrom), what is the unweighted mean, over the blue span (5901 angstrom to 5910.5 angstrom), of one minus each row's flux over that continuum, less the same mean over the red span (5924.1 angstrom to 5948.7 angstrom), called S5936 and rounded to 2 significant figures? 0.055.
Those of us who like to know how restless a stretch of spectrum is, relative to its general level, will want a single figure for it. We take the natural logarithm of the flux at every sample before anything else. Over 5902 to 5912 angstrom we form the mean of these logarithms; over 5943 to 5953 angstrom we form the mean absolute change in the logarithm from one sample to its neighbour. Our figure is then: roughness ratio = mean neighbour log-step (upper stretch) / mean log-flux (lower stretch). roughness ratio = 0.0337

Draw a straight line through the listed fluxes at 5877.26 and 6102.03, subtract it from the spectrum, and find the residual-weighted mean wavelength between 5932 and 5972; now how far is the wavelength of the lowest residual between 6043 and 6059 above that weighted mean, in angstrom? 101.3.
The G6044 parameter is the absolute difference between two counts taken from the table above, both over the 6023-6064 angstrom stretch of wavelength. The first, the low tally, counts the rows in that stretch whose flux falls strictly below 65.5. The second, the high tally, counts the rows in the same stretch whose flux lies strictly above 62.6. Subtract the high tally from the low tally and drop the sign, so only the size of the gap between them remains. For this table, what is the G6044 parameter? 3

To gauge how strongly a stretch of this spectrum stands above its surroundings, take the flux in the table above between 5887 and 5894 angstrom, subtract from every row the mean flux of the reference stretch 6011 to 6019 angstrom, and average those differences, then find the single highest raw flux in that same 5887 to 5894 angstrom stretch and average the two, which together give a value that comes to 37.4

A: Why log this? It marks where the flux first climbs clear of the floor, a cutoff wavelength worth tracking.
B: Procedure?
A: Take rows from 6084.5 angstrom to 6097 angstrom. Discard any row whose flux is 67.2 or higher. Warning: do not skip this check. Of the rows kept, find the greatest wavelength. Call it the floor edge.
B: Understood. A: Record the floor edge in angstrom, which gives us 6096.42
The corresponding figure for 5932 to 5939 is 5938.47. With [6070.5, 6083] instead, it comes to 6082.39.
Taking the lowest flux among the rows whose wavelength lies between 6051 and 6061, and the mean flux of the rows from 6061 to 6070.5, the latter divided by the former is 1.29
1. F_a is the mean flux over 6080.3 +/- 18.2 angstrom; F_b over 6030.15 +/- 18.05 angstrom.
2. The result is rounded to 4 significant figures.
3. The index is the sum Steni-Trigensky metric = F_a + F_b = 129.8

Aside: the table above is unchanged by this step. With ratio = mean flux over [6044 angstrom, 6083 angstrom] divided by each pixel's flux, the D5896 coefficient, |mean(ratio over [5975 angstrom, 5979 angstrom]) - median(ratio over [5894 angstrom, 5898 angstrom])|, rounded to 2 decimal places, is 0.27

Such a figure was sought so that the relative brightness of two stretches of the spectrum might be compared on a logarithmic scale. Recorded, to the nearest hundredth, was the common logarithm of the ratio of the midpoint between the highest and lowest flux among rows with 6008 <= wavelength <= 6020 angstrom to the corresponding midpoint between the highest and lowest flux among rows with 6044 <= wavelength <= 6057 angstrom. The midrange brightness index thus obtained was -0.05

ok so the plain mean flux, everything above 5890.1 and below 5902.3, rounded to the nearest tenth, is 69.0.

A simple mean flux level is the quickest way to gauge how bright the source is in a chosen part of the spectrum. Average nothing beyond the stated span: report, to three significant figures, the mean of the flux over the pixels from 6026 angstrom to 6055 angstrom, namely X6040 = 63.9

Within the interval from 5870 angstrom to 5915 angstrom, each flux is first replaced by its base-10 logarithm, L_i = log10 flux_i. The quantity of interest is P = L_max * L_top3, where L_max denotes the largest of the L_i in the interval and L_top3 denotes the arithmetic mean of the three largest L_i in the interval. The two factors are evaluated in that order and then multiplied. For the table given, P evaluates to 3.66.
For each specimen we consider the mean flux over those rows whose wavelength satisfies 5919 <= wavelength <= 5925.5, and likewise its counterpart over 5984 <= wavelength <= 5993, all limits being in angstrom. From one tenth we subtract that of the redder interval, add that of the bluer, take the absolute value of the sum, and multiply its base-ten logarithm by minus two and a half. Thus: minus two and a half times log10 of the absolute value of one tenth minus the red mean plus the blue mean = -1.1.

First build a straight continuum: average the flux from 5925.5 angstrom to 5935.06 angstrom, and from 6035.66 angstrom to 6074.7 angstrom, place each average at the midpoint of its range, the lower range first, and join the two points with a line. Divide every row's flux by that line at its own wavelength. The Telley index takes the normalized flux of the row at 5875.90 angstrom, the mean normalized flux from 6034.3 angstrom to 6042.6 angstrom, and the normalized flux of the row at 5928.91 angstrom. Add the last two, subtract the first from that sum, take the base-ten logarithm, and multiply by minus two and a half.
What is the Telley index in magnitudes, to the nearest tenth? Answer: -0.1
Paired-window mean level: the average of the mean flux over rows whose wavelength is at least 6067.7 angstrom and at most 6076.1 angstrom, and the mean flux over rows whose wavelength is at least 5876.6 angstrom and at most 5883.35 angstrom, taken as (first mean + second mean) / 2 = 67.0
